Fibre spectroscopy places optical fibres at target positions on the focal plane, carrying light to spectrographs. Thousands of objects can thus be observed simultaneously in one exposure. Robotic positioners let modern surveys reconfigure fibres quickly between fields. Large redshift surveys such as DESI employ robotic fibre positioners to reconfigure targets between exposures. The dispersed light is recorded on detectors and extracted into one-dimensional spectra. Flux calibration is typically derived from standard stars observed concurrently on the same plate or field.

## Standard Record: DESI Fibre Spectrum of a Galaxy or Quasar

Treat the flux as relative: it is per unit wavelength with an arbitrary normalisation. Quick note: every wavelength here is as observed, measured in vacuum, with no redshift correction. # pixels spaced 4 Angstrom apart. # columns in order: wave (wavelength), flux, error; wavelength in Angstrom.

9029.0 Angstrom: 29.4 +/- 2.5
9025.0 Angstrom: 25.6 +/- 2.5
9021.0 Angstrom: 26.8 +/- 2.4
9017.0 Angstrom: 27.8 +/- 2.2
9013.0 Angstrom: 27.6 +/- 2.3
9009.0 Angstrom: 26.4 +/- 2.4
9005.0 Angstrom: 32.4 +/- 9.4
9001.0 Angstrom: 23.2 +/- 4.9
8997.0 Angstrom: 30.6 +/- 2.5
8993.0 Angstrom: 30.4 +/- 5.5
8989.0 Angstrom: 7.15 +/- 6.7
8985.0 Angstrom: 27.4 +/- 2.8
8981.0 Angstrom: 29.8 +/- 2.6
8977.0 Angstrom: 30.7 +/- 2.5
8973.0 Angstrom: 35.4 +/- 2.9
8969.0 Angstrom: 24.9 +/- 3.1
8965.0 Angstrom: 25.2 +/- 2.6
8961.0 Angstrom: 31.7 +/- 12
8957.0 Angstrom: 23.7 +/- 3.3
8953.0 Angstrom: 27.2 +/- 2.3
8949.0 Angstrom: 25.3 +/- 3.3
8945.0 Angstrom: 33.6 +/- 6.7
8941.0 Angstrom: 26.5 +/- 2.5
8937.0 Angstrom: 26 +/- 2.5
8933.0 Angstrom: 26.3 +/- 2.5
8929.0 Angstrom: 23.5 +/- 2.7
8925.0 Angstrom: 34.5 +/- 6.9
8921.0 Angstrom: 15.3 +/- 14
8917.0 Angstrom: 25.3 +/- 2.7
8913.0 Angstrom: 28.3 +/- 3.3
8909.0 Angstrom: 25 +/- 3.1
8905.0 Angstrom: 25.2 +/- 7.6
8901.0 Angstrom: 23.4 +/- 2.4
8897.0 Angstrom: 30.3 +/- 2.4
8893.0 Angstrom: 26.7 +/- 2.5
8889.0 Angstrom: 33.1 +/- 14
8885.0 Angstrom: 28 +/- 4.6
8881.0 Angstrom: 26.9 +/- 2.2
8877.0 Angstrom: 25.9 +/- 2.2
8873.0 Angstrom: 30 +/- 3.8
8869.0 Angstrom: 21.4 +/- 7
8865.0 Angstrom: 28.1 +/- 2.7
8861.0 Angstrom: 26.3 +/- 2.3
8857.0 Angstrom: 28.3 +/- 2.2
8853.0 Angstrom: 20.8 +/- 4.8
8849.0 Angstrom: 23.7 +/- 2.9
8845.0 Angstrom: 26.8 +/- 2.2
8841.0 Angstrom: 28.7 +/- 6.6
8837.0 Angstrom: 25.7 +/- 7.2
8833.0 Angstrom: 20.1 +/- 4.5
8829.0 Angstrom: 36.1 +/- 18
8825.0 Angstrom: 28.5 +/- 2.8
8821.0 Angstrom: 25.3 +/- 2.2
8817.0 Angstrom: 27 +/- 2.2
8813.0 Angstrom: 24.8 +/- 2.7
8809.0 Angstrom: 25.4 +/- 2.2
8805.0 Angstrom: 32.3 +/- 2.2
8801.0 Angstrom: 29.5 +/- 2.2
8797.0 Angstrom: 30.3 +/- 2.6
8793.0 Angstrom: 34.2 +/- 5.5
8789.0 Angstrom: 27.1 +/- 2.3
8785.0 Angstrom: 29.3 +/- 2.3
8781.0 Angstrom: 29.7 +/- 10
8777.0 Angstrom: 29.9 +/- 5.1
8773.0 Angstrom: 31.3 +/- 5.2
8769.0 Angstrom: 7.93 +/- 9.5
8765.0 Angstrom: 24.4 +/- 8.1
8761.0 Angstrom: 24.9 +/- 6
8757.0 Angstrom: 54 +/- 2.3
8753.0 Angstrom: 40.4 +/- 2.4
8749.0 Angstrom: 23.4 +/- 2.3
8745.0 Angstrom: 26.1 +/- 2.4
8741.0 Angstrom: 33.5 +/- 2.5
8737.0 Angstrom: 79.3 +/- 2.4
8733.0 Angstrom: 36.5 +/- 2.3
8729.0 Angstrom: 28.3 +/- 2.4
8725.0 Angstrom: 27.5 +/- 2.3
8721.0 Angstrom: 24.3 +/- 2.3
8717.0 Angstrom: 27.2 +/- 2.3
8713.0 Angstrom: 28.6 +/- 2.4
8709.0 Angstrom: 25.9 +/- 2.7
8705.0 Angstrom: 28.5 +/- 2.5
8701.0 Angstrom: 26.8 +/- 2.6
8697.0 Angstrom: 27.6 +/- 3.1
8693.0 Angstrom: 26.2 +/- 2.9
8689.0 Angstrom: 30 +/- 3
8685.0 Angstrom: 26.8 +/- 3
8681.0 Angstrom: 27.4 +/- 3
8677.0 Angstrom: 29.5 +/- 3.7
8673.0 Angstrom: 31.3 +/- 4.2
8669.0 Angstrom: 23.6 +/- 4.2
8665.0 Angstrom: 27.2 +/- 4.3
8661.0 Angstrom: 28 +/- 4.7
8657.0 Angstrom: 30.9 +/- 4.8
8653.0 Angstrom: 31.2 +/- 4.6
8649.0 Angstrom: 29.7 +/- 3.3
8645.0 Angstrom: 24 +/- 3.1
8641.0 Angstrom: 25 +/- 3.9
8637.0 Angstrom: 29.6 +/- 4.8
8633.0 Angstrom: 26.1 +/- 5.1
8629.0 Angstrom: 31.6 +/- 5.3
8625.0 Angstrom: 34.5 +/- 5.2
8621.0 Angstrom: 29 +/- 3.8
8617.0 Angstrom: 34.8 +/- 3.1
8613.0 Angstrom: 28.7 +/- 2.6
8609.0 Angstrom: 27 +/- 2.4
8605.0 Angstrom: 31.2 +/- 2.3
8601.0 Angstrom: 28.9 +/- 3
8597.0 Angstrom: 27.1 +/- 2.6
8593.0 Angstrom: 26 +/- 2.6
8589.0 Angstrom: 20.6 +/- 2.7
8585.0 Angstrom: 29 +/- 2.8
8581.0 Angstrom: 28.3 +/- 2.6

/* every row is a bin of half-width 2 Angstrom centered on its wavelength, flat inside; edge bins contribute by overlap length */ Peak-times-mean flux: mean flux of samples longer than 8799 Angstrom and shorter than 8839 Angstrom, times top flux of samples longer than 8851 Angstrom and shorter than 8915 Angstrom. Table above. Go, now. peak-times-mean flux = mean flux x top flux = 909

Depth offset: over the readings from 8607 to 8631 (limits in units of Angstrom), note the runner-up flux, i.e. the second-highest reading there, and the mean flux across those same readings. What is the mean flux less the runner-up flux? -3.6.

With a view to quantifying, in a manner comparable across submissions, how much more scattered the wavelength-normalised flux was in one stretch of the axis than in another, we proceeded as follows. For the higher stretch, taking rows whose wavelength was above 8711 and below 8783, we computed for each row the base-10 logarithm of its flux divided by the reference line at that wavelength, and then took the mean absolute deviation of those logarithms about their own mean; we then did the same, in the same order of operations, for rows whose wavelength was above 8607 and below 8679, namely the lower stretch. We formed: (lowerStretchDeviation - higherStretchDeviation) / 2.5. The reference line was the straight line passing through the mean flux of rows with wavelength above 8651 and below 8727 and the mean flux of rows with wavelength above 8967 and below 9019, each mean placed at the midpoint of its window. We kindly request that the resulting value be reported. -0.031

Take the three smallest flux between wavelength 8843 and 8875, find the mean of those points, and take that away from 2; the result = -20.0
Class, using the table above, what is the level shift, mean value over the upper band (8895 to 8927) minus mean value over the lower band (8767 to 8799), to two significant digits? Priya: -1.6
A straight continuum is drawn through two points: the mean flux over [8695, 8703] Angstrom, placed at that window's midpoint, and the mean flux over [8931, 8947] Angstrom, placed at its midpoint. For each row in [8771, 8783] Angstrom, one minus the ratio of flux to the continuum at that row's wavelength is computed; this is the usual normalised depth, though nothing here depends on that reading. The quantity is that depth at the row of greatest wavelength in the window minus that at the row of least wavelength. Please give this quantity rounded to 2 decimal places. 0.06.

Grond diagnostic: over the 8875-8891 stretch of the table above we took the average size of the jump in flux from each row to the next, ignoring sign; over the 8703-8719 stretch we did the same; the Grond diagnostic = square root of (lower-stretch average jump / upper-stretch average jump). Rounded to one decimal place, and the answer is 1.0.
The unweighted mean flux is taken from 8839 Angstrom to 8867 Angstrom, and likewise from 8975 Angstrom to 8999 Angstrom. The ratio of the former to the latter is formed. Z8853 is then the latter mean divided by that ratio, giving 25.9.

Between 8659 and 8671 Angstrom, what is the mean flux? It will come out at 26.3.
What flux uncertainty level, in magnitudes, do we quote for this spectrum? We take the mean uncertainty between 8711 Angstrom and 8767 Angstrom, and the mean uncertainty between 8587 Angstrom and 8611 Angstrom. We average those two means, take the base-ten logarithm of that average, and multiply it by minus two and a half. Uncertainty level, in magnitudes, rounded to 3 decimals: -1.123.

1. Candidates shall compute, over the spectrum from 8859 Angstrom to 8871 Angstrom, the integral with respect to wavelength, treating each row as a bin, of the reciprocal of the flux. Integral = 0.48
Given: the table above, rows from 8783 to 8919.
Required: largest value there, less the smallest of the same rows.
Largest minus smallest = 16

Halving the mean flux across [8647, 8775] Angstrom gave 15.1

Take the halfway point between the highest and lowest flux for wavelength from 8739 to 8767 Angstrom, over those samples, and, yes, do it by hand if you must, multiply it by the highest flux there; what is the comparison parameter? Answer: 2090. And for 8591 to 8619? 1058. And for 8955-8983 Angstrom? 1046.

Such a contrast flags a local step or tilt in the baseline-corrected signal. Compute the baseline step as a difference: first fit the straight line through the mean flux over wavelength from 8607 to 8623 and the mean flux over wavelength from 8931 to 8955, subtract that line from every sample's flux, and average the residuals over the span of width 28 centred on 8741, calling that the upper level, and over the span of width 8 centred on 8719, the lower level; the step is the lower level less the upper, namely -13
